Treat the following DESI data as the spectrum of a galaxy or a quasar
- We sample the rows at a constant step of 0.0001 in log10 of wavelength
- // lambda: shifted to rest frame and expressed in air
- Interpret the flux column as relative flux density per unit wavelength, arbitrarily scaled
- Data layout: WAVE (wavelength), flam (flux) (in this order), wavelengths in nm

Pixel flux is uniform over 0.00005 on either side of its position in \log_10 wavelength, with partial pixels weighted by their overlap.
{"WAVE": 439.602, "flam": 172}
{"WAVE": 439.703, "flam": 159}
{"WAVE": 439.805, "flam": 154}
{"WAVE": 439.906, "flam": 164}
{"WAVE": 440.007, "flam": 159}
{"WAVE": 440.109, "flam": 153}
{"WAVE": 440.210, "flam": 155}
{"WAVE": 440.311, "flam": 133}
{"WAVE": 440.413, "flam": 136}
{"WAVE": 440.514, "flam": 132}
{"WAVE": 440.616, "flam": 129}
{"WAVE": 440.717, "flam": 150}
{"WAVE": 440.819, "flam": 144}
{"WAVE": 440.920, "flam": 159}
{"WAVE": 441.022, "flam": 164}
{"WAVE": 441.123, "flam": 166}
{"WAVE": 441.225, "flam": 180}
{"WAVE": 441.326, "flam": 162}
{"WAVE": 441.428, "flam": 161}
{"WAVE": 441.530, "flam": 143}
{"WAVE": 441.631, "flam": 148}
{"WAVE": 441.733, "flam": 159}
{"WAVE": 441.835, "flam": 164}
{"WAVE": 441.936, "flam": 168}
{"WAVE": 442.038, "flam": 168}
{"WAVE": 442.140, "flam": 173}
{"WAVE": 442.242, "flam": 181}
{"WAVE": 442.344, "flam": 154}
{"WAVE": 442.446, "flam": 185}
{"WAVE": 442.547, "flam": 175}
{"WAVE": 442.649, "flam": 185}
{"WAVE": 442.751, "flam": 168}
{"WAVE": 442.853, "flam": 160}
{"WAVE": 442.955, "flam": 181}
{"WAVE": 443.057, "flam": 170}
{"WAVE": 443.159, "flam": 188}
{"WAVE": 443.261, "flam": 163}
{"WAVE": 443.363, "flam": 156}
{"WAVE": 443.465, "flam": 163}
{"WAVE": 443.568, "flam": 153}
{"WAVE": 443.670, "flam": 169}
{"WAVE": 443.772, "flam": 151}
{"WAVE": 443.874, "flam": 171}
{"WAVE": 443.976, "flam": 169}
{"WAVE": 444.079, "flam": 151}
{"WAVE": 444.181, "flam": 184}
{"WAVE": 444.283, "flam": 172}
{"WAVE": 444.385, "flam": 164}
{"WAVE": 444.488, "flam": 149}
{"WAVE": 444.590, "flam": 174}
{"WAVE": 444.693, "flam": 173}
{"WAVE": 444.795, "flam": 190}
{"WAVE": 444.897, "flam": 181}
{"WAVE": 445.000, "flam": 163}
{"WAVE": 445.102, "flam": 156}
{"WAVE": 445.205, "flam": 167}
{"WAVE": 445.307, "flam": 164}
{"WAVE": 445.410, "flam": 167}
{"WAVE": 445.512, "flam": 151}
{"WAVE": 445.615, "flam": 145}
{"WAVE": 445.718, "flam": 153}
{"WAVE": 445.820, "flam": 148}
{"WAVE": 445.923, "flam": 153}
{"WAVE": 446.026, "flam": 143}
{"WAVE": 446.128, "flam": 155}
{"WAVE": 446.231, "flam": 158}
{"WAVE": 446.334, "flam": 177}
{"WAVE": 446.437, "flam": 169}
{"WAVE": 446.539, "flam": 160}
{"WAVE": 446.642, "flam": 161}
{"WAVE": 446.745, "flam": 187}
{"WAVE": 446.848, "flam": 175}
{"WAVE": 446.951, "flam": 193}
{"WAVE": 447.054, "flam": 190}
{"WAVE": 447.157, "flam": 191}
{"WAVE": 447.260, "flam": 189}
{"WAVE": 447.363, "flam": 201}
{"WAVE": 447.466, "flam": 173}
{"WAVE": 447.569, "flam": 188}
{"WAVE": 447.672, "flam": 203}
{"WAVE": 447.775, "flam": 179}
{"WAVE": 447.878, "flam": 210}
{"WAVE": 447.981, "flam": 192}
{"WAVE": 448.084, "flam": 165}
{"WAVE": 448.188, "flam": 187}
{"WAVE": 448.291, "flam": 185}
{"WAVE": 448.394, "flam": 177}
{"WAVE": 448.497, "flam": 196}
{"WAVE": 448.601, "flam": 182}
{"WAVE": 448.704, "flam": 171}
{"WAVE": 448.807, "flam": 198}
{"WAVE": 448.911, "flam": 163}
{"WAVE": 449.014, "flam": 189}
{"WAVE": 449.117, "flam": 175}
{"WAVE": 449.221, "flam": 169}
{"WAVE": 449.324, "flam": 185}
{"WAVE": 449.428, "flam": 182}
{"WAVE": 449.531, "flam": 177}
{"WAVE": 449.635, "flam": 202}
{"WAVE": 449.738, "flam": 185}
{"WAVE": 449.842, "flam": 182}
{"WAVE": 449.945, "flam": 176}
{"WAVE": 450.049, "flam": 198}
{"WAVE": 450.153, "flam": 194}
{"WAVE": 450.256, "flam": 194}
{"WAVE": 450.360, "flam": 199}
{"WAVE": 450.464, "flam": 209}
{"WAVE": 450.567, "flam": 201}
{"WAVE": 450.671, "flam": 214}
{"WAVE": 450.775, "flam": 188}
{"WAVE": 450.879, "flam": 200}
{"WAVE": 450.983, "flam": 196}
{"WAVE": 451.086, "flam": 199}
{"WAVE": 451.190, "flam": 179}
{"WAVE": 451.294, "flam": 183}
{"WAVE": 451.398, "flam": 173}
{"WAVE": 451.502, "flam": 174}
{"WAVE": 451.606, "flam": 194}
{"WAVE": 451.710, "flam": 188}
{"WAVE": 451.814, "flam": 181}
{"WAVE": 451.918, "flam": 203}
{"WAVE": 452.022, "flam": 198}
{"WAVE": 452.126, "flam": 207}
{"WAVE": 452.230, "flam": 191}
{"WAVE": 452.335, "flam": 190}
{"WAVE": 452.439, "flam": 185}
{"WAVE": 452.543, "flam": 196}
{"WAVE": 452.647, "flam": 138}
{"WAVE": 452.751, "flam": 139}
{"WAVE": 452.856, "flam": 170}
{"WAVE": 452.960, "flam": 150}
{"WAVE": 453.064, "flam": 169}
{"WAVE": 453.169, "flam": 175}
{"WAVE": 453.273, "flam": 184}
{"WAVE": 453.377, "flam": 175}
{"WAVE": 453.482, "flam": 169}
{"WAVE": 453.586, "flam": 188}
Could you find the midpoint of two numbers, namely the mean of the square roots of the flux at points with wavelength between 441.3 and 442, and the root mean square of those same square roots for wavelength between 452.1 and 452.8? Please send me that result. 13.0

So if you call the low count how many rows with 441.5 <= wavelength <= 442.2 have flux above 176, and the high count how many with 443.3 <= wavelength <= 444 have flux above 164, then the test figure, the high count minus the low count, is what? 3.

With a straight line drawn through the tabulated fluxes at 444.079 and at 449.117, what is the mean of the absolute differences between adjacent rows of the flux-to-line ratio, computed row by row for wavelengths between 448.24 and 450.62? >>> 0.074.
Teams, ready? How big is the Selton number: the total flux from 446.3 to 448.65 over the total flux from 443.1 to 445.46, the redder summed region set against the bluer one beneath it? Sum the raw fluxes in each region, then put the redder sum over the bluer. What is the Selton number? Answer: 1.10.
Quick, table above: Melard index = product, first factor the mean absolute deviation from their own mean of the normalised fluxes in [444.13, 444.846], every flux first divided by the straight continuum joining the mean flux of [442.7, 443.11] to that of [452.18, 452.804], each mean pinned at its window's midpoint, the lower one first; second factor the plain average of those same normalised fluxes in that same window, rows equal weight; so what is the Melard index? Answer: 0.054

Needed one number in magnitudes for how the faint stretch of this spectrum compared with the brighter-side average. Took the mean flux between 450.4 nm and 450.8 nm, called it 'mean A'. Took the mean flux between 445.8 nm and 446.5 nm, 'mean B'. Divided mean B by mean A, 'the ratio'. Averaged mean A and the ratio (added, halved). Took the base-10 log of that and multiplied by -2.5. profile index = -5.02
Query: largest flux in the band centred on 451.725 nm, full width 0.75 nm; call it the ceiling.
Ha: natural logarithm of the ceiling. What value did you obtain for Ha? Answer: 5.31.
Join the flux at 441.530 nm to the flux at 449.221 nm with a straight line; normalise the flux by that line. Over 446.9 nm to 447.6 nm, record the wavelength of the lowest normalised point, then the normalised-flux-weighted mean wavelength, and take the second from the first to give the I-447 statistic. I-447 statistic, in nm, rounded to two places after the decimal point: 0.21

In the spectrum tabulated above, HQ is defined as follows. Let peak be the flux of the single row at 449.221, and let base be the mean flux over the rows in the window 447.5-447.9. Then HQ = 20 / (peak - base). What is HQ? -1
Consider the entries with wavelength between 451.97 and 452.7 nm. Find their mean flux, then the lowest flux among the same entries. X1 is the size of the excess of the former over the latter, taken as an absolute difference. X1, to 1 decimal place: 48.4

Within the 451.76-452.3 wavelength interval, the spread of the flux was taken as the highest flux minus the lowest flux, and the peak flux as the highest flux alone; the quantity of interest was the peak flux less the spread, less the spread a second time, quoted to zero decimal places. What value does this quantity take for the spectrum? 155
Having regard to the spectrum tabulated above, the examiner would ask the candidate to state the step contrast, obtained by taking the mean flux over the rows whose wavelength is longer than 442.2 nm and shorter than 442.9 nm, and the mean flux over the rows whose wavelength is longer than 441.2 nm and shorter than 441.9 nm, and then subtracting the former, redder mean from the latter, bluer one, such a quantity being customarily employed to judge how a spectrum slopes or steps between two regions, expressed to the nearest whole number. -13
